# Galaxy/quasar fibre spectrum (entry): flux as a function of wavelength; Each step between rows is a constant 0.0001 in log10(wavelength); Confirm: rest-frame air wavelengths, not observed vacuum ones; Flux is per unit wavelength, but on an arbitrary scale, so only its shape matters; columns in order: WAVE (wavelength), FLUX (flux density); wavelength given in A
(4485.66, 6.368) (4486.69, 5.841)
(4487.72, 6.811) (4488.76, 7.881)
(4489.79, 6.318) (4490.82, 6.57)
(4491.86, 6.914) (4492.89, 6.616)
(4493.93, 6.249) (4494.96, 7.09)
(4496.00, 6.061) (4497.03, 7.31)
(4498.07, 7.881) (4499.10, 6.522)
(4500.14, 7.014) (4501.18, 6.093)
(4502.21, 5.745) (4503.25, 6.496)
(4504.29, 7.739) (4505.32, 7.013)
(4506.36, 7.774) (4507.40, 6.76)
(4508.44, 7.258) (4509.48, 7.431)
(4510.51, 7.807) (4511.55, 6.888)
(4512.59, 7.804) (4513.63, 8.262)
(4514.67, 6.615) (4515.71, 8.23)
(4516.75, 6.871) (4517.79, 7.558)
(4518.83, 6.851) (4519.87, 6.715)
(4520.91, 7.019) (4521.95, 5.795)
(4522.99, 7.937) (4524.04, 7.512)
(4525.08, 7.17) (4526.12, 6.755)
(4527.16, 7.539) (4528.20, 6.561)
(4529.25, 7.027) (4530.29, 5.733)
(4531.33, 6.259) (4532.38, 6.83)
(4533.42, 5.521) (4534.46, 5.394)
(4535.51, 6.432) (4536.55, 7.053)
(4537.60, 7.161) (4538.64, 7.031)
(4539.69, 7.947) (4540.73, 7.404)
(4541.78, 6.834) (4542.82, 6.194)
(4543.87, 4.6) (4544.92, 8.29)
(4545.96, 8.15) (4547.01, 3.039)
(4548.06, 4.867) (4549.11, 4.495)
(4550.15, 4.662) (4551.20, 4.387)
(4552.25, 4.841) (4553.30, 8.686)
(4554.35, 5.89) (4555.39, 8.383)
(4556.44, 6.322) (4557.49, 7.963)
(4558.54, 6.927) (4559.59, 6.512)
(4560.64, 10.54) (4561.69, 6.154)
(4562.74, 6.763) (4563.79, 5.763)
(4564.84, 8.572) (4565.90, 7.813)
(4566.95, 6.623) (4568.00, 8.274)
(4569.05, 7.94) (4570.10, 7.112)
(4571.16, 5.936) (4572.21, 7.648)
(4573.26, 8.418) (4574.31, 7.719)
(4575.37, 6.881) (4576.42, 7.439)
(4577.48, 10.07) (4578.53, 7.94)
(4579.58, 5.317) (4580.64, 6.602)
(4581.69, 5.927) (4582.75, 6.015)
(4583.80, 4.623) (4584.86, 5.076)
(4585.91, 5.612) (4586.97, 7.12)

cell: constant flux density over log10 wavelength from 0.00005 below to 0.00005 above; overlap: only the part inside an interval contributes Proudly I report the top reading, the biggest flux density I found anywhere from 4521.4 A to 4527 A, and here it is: 7.937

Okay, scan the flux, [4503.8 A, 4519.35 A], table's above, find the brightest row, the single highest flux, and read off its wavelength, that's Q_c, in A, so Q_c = 4513.63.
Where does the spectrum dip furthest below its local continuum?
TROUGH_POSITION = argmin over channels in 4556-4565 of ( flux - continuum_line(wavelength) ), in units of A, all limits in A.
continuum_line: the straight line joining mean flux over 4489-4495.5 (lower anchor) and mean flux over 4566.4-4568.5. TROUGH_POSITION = 4563.79 A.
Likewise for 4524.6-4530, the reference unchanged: 4528.20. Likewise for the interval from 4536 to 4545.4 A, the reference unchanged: 4543.87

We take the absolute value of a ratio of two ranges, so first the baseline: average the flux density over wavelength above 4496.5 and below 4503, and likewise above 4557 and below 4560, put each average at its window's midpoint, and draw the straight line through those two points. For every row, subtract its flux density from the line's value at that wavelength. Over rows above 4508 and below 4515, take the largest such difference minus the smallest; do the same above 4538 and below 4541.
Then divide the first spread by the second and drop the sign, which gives 1.82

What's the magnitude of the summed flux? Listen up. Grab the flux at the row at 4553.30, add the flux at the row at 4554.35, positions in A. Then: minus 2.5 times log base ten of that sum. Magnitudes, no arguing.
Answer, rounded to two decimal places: -2.91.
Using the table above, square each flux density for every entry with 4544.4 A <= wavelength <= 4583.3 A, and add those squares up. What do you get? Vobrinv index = 1850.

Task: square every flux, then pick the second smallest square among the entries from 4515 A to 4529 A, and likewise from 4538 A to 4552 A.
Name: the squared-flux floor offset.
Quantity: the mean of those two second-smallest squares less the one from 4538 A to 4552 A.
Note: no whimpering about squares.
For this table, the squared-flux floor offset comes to 12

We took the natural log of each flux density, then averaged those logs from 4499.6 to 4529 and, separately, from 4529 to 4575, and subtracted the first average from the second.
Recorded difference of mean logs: -0.08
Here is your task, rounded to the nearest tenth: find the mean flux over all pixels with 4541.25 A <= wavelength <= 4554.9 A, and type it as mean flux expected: 5.8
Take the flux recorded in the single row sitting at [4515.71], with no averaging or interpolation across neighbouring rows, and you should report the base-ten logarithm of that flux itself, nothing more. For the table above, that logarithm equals 0.915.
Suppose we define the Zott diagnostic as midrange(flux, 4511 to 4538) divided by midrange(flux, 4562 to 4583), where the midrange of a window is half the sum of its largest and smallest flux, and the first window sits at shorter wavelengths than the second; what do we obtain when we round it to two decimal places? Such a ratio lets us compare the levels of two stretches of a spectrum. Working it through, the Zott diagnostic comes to 0.89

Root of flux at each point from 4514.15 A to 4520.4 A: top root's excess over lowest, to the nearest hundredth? 0.30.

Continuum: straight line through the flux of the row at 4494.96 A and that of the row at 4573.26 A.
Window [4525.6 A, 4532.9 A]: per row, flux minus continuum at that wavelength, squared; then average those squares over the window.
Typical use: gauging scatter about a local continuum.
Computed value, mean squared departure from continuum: 1.3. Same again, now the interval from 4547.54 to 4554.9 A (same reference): 8.9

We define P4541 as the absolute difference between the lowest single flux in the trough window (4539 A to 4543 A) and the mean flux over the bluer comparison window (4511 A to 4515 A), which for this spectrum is 1.2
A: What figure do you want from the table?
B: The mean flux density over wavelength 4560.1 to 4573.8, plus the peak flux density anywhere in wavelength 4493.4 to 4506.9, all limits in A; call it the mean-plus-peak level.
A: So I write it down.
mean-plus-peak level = 15.4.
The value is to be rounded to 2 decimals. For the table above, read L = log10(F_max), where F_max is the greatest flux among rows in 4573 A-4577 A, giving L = 0.93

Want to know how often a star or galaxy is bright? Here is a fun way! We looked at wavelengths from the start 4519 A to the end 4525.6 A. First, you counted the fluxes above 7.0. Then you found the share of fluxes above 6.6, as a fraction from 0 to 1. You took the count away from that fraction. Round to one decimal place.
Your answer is -3.2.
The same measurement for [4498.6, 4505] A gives -1.7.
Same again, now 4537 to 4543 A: -3.2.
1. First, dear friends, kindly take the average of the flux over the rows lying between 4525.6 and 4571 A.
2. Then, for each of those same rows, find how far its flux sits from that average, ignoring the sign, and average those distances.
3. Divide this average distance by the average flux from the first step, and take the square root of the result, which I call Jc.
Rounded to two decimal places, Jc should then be 0.40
